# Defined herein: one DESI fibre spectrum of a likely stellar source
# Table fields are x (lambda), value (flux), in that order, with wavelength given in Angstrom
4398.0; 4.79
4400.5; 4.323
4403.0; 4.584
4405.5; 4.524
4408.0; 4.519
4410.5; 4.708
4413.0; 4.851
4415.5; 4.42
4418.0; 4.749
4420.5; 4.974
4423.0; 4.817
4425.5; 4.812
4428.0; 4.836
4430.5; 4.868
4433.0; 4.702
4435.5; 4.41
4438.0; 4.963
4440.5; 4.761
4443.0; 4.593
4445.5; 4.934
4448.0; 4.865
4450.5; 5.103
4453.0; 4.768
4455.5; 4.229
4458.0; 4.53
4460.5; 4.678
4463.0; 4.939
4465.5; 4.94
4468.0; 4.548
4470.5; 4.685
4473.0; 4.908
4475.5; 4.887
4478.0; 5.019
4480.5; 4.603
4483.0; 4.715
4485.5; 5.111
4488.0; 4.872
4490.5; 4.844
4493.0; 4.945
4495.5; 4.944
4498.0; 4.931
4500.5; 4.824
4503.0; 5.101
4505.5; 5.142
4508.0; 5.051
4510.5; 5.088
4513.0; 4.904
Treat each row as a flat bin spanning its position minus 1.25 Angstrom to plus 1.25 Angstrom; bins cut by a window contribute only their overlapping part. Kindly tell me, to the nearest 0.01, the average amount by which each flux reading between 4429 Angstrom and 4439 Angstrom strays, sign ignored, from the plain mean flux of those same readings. 0.18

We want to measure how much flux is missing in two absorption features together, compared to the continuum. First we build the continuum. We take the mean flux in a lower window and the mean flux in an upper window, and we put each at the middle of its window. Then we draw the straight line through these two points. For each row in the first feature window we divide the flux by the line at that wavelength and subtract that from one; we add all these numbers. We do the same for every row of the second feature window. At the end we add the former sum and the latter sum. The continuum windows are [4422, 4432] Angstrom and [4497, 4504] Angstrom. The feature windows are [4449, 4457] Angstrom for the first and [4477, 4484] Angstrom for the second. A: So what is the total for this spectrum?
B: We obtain 0.19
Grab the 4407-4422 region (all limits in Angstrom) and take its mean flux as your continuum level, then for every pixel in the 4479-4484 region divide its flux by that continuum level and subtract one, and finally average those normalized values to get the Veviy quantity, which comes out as -0.01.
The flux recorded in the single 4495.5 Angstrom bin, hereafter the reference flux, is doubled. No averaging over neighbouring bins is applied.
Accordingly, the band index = 9.89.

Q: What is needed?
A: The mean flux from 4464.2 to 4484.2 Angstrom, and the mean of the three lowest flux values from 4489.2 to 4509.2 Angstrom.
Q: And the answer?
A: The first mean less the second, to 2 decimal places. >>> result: -0.08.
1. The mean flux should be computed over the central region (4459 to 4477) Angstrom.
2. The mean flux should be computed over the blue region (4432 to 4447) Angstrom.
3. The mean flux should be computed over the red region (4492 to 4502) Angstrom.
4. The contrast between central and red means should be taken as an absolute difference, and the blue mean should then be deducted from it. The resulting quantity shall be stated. -4.61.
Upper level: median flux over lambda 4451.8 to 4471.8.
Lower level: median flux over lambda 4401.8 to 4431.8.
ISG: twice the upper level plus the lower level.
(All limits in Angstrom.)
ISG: 14.1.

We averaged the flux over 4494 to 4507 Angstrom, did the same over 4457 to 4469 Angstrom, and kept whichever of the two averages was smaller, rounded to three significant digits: 4.73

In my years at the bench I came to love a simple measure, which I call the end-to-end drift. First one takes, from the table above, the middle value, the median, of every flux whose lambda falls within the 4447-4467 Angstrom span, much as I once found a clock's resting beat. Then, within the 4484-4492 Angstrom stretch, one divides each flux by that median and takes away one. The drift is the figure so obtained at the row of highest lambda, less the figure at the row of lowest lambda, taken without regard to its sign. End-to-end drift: 0.055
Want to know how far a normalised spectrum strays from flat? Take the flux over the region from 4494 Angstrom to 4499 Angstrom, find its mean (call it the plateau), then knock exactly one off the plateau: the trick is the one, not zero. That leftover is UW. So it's 3.94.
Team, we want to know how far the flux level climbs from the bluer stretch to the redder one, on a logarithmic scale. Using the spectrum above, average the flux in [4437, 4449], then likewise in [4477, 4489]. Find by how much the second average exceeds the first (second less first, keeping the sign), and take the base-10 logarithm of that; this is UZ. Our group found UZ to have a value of -1.39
